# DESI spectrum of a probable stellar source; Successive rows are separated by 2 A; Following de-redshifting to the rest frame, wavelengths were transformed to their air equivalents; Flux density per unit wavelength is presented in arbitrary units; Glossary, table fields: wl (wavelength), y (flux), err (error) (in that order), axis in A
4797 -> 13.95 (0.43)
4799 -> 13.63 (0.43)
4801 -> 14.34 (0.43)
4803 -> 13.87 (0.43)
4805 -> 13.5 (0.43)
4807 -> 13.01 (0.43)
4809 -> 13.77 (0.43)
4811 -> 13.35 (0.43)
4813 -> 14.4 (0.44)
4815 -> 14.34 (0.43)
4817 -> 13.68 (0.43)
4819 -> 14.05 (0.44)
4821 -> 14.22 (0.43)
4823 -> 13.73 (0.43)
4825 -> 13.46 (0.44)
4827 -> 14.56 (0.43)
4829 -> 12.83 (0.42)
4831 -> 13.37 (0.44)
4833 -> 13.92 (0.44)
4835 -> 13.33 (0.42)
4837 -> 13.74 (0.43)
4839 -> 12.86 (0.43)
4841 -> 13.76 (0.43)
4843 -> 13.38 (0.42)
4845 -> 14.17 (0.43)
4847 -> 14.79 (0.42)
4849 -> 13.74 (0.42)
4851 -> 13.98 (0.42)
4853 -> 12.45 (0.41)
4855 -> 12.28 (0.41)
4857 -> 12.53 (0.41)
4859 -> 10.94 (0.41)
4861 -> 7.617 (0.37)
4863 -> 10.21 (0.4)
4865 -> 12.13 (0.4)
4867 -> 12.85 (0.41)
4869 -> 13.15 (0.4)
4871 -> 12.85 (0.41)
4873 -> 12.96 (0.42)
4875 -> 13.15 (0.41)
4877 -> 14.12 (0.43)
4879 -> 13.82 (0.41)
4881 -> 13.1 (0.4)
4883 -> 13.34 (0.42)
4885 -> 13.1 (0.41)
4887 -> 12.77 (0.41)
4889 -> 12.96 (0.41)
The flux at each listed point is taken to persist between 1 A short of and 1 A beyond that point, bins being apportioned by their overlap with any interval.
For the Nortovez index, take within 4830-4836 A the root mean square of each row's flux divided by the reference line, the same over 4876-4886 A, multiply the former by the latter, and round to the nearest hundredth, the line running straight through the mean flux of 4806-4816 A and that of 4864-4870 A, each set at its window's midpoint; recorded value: 1.10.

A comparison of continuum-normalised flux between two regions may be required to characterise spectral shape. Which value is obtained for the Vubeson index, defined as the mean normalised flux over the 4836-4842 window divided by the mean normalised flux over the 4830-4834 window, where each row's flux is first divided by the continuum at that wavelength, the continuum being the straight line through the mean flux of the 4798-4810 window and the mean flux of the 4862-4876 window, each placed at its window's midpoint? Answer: 1.00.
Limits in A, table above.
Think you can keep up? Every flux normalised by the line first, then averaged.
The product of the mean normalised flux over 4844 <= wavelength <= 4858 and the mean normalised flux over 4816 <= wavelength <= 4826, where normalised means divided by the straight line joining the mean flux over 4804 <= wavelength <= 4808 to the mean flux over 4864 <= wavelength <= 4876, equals 1.09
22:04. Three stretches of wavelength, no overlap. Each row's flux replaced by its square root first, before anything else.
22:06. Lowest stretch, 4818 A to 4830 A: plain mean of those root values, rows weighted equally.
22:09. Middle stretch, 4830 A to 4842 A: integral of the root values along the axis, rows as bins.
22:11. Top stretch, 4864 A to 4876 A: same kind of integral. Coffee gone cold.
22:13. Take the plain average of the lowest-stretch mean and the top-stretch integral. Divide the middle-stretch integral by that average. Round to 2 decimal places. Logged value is 1.89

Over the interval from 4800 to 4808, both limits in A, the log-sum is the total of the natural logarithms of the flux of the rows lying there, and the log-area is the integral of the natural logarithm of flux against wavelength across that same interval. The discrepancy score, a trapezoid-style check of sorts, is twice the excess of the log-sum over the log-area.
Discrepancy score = -20.9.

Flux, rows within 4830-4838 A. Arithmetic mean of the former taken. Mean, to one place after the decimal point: 13.6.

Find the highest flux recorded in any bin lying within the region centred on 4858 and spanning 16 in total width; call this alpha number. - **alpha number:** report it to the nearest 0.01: 13.98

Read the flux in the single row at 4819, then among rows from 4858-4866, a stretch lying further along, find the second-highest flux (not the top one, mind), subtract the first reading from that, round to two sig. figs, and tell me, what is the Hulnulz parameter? -3.1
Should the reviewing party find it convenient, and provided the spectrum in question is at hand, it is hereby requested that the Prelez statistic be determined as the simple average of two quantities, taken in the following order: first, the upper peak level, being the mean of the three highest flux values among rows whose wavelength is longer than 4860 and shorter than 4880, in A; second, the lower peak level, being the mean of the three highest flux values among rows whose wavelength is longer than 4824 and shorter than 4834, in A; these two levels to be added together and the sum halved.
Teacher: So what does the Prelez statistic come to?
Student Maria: 13.84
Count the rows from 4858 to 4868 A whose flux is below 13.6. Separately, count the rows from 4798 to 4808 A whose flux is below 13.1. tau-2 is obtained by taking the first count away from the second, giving -4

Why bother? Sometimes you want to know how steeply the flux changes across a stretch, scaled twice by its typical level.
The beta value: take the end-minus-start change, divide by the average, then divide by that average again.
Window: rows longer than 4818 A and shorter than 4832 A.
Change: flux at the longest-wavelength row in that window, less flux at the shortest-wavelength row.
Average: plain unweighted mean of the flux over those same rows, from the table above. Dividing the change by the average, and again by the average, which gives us -0.0036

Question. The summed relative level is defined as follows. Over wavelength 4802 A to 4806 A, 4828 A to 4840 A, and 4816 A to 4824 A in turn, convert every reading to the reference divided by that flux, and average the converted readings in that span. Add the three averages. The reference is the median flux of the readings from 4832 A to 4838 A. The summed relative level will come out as 3.02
